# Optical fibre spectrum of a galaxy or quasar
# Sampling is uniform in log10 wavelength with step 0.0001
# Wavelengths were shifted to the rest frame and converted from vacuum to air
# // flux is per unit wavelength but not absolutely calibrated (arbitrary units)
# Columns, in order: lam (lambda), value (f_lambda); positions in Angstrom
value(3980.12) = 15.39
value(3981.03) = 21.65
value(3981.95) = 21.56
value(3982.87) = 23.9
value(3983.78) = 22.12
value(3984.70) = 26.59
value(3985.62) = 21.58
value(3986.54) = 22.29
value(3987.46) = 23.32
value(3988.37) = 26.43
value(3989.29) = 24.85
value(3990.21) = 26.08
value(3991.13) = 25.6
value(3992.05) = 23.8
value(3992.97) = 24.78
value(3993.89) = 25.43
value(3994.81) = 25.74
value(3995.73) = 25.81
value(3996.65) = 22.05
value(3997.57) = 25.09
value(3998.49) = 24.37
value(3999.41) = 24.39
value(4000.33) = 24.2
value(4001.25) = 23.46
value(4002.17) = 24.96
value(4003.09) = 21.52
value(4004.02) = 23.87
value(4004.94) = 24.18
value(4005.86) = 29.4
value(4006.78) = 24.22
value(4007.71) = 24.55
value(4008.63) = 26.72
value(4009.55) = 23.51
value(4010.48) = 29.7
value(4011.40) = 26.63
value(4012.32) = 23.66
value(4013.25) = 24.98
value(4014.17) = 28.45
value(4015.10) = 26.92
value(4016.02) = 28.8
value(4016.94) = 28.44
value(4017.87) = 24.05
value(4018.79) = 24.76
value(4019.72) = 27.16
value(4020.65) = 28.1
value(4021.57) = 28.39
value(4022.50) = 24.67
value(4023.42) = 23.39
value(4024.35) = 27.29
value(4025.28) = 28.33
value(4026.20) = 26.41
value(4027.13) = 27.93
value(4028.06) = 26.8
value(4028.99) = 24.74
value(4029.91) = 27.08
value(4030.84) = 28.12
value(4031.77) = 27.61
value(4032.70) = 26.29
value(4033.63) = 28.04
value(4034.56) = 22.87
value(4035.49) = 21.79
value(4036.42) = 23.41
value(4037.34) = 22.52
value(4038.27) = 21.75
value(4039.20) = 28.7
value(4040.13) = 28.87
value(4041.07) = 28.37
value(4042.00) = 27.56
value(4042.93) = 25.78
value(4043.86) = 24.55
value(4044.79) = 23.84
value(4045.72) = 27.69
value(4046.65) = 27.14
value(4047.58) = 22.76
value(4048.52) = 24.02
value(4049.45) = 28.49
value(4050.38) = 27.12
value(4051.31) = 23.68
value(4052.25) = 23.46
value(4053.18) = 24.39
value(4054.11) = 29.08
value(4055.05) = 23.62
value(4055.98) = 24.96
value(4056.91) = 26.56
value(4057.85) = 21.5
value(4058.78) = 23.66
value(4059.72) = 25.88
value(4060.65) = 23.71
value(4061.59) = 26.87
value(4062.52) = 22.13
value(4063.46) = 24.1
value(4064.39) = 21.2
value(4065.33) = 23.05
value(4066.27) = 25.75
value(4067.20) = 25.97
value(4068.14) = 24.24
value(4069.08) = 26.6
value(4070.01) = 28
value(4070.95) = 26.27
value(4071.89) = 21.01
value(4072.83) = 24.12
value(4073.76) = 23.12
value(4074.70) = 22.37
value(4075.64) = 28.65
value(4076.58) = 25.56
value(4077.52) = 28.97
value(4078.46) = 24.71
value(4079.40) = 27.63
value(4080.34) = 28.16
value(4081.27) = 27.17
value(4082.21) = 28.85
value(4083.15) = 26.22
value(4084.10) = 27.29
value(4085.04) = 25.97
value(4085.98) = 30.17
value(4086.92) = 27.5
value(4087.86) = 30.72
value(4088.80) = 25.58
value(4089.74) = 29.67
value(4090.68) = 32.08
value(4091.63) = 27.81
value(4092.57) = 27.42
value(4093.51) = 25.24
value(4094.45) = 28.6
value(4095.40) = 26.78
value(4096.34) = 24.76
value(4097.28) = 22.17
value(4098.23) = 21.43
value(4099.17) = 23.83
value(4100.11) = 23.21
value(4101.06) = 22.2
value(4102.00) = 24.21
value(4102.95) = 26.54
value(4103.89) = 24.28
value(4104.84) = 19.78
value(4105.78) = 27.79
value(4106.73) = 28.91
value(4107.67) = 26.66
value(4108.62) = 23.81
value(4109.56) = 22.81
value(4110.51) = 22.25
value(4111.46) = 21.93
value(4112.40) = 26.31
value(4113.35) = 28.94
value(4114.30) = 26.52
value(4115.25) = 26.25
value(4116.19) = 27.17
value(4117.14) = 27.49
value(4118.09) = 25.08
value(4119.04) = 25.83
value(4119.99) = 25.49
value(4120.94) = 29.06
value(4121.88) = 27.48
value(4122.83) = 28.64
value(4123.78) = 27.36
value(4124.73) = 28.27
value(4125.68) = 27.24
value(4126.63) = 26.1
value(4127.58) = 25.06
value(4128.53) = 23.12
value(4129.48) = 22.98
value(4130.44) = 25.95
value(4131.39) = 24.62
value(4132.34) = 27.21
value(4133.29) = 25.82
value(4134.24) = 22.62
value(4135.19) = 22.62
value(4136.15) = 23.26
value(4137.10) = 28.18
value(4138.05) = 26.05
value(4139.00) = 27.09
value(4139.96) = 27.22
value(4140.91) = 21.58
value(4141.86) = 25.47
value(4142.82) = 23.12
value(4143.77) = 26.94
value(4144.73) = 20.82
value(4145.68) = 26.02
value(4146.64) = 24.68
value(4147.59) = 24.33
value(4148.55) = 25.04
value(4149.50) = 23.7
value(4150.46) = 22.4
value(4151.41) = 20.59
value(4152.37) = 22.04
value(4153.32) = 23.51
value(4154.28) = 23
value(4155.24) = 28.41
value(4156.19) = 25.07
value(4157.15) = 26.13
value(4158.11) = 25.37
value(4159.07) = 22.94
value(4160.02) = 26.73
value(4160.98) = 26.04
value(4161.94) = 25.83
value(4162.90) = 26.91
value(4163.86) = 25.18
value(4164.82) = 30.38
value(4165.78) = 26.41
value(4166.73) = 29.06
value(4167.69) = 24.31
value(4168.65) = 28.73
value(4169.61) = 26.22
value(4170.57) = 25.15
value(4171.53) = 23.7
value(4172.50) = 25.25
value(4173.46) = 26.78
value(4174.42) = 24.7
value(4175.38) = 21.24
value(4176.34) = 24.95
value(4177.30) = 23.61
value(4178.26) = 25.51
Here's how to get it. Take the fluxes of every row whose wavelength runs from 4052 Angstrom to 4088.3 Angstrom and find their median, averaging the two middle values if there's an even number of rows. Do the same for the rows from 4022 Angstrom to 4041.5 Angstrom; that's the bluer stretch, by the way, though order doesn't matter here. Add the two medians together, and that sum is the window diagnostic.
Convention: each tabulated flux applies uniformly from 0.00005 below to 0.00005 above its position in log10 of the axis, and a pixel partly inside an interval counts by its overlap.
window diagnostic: 52.7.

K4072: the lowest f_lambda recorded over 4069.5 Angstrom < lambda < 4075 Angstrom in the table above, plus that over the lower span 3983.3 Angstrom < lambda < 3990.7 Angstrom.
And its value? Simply 42.6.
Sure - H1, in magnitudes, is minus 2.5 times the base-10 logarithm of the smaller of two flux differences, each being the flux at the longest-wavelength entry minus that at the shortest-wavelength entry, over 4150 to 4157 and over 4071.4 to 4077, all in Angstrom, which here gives -1.1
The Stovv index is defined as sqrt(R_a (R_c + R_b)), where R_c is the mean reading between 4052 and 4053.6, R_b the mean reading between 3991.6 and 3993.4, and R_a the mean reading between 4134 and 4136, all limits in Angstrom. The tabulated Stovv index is 33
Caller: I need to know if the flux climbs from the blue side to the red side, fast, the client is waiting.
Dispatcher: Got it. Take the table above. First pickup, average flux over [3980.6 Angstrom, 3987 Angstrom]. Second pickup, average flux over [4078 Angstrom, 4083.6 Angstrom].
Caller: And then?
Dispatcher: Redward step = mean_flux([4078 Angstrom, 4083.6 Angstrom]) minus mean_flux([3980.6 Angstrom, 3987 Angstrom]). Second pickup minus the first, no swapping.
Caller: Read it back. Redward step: 4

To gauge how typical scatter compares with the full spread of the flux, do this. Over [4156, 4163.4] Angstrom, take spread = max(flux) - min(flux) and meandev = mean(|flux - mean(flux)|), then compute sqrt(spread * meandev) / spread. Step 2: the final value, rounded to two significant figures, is 0.47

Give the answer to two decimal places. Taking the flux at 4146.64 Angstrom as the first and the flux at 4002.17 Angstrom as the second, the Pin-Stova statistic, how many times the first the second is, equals 1.01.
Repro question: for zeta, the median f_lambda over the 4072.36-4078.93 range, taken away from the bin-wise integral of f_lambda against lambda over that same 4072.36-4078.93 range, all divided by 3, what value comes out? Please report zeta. 47.3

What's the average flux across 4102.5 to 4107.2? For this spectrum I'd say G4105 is 25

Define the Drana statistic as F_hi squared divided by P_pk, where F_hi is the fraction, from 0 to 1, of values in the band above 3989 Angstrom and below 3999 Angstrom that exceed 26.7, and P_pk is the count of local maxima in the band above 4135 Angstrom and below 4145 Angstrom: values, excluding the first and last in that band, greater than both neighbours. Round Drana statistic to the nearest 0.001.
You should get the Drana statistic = 0.000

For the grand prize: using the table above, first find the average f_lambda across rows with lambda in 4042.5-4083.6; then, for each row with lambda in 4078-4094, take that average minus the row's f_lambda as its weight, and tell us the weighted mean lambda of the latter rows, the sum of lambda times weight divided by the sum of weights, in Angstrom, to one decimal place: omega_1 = 4086.8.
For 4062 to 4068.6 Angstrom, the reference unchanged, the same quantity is 4064.0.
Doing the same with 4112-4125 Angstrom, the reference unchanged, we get 4119.3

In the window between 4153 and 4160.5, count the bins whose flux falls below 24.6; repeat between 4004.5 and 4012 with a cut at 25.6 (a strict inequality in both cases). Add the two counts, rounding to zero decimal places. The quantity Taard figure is 7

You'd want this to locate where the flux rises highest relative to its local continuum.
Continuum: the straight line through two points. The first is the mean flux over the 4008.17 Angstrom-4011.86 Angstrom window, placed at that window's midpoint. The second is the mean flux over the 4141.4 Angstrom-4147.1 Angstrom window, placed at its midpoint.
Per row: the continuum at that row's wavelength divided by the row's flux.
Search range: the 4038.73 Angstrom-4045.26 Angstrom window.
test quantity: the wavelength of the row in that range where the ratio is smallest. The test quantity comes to 4040.13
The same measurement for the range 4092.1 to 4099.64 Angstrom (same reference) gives 4094.45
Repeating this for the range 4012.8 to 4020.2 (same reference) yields 4016.02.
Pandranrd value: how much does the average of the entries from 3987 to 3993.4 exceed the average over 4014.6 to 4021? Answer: -1.9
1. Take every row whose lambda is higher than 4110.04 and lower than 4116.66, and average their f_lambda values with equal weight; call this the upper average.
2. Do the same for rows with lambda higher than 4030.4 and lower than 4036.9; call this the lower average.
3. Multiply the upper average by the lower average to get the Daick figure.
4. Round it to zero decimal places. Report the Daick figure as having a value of 652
